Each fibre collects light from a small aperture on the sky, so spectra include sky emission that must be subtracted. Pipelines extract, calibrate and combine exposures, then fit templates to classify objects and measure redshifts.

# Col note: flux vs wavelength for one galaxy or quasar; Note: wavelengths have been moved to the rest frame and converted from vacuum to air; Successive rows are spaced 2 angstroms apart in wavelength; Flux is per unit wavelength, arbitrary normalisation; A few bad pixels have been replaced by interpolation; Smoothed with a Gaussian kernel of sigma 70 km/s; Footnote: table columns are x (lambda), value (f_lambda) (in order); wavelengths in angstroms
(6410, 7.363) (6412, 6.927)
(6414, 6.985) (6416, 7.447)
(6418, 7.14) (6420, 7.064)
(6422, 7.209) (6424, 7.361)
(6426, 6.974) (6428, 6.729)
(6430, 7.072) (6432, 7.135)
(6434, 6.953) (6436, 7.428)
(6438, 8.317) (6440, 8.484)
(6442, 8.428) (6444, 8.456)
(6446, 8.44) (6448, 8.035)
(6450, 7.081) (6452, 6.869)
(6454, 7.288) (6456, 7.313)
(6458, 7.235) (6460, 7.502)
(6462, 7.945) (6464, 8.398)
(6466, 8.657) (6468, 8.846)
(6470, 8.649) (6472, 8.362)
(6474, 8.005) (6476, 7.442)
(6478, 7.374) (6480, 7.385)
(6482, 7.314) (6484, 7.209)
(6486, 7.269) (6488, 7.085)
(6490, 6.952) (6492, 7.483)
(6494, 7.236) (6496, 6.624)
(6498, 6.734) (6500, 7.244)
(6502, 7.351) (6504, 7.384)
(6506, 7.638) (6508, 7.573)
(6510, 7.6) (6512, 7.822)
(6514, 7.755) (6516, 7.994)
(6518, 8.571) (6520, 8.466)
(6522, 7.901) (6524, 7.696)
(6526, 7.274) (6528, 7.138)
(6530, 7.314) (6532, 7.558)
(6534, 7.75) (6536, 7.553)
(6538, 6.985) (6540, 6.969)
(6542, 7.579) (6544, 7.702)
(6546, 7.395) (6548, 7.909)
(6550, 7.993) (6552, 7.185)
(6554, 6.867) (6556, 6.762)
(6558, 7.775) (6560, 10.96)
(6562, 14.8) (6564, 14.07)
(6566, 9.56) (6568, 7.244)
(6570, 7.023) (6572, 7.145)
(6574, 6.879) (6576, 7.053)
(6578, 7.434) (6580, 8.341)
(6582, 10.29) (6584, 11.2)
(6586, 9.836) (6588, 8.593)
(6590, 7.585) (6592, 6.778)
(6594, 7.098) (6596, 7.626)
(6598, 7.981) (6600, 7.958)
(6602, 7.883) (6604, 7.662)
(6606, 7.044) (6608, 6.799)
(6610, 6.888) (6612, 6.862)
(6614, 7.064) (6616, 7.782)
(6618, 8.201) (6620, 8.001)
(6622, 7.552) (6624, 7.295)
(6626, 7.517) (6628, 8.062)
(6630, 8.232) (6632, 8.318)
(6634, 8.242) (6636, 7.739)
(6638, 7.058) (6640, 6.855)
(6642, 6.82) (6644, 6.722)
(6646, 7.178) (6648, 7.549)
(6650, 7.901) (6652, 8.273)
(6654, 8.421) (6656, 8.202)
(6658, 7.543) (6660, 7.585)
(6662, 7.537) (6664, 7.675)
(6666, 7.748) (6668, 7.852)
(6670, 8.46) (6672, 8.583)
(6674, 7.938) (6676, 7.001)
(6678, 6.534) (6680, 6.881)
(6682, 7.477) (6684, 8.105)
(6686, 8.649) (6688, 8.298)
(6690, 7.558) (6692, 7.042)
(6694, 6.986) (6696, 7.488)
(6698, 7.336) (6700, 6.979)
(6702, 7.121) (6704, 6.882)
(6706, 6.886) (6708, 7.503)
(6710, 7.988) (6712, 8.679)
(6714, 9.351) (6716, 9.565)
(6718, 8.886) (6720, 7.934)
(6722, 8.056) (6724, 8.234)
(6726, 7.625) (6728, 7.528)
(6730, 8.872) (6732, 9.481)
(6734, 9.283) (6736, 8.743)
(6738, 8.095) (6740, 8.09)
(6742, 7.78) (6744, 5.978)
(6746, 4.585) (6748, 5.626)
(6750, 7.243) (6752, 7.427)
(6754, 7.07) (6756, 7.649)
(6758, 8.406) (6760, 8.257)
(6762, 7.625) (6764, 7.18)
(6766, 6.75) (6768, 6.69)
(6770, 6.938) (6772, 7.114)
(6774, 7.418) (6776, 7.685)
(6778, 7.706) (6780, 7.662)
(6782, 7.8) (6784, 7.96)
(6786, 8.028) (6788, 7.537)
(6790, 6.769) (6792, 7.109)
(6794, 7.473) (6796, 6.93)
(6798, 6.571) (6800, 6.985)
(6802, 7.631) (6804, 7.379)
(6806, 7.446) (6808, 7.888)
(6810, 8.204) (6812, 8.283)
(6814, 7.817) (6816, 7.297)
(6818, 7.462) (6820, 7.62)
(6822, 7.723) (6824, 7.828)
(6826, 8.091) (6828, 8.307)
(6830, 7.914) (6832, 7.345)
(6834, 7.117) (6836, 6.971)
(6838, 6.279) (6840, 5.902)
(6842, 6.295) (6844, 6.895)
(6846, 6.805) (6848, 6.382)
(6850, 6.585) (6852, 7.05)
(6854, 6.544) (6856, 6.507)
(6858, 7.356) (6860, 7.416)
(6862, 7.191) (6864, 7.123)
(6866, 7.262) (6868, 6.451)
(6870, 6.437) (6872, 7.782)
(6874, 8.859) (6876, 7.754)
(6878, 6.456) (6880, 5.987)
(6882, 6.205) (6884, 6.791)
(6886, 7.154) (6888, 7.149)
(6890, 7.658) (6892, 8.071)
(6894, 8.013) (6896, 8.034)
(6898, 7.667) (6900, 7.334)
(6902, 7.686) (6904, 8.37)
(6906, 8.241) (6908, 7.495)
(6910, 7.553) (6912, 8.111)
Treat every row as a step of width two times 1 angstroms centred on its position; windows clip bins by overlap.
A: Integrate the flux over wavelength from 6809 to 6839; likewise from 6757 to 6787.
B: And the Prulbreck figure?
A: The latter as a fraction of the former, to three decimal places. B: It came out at 0.991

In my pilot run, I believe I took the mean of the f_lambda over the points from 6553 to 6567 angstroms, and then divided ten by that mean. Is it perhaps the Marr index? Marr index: 0.99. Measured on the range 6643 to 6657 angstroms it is 1.29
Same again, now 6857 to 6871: 1.42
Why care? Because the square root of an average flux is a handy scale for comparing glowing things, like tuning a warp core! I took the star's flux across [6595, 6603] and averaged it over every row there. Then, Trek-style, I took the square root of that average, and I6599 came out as 2.80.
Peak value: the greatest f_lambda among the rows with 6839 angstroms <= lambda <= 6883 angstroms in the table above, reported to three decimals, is 8.859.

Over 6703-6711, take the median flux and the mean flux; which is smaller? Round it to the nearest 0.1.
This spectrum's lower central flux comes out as 7.2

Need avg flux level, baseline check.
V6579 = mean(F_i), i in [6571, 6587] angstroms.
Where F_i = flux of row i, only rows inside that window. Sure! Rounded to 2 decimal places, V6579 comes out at 8.52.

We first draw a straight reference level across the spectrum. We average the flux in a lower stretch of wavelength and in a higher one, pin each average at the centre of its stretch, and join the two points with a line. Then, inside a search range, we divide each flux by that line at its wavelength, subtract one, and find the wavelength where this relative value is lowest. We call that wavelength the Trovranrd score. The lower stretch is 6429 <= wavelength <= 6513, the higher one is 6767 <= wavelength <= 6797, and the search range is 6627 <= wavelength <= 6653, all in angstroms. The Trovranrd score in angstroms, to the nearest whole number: 6644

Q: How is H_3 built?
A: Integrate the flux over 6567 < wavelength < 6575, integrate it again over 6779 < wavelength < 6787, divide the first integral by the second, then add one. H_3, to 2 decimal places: 1.90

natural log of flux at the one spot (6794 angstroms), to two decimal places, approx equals 2.01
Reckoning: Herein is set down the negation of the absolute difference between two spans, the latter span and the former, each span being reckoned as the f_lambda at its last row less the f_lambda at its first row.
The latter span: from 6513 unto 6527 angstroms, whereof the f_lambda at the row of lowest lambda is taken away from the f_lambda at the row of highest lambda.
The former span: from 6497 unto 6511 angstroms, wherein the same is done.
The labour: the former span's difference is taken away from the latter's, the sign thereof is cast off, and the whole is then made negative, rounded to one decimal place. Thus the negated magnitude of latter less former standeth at -1.3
